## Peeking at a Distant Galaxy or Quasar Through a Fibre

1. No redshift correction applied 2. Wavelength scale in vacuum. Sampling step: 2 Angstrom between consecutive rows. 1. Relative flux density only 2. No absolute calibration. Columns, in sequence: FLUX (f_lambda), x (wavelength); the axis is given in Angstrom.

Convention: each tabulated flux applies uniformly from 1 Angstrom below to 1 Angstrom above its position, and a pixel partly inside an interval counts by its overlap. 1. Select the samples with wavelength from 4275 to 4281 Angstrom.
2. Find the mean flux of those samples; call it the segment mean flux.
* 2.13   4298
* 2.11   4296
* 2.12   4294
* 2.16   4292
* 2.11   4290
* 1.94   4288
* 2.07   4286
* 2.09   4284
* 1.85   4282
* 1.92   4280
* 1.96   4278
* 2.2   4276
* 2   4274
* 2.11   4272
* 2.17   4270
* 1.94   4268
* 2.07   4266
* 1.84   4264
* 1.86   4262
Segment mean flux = 2.03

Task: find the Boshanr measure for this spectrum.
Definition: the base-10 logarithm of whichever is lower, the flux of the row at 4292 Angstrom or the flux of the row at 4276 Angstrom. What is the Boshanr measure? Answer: 0.334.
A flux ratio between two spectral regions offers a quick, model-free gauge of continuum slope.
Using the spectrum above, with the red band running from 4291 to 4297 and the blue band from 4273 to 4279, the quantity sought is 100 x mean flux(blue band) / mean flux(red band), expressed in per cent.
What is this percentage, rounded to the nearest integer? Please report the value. 96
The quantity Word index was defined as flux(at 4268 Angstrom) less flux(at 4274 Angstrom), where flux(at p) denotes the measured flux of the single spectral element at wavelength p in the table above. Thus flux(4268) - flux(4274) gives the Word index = -0.06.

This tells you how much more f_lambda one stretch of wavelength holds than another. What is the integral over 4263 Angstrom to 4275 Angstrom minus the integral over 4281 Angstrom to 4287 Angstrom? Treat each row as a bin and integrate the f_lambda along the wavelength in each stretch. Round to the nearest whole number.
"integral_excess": 12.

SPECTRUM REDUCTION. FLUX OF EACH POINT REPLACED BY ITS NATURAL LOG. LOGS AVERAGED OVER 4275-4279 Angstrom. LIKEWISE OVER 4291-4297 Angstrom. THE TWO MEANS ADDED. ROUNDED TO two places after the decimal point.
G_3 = 1.49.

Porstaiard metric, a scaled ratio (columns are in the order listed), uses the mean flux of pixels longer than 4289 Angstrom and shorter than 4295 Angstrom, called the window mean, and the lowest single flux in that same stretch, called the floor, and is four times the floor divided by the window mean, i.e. 3.96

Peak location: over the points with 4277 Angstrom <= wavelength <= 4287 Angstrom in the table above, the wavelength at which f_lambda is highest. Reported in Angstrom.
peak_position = 4284 Angstrom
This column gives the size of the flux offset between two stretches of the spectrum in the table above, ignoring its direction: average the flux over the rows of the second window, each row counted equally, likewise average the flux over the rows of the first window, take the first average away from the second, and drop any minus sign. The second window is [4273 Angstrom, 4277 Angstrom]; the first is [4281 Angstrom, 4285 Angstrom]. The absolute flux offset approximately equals 0.13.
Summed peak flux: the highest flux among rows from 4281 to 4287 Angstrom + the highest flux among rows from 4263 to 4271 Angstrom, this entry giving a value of 4.26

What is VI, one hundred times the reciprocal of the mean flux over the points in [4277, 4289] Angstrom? 50.7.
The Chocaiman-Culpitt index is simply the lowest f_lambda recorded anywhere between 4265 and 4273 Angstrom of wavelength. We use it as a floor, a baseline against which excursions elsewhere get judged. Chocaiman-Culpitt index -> 1.94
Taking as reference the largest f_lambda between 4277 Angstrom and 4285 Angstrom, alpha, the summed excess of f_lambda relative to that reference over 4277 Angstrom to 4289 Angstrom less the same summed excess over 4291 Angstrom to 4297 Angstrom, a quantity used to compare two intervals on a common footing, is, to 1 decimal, -0.8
